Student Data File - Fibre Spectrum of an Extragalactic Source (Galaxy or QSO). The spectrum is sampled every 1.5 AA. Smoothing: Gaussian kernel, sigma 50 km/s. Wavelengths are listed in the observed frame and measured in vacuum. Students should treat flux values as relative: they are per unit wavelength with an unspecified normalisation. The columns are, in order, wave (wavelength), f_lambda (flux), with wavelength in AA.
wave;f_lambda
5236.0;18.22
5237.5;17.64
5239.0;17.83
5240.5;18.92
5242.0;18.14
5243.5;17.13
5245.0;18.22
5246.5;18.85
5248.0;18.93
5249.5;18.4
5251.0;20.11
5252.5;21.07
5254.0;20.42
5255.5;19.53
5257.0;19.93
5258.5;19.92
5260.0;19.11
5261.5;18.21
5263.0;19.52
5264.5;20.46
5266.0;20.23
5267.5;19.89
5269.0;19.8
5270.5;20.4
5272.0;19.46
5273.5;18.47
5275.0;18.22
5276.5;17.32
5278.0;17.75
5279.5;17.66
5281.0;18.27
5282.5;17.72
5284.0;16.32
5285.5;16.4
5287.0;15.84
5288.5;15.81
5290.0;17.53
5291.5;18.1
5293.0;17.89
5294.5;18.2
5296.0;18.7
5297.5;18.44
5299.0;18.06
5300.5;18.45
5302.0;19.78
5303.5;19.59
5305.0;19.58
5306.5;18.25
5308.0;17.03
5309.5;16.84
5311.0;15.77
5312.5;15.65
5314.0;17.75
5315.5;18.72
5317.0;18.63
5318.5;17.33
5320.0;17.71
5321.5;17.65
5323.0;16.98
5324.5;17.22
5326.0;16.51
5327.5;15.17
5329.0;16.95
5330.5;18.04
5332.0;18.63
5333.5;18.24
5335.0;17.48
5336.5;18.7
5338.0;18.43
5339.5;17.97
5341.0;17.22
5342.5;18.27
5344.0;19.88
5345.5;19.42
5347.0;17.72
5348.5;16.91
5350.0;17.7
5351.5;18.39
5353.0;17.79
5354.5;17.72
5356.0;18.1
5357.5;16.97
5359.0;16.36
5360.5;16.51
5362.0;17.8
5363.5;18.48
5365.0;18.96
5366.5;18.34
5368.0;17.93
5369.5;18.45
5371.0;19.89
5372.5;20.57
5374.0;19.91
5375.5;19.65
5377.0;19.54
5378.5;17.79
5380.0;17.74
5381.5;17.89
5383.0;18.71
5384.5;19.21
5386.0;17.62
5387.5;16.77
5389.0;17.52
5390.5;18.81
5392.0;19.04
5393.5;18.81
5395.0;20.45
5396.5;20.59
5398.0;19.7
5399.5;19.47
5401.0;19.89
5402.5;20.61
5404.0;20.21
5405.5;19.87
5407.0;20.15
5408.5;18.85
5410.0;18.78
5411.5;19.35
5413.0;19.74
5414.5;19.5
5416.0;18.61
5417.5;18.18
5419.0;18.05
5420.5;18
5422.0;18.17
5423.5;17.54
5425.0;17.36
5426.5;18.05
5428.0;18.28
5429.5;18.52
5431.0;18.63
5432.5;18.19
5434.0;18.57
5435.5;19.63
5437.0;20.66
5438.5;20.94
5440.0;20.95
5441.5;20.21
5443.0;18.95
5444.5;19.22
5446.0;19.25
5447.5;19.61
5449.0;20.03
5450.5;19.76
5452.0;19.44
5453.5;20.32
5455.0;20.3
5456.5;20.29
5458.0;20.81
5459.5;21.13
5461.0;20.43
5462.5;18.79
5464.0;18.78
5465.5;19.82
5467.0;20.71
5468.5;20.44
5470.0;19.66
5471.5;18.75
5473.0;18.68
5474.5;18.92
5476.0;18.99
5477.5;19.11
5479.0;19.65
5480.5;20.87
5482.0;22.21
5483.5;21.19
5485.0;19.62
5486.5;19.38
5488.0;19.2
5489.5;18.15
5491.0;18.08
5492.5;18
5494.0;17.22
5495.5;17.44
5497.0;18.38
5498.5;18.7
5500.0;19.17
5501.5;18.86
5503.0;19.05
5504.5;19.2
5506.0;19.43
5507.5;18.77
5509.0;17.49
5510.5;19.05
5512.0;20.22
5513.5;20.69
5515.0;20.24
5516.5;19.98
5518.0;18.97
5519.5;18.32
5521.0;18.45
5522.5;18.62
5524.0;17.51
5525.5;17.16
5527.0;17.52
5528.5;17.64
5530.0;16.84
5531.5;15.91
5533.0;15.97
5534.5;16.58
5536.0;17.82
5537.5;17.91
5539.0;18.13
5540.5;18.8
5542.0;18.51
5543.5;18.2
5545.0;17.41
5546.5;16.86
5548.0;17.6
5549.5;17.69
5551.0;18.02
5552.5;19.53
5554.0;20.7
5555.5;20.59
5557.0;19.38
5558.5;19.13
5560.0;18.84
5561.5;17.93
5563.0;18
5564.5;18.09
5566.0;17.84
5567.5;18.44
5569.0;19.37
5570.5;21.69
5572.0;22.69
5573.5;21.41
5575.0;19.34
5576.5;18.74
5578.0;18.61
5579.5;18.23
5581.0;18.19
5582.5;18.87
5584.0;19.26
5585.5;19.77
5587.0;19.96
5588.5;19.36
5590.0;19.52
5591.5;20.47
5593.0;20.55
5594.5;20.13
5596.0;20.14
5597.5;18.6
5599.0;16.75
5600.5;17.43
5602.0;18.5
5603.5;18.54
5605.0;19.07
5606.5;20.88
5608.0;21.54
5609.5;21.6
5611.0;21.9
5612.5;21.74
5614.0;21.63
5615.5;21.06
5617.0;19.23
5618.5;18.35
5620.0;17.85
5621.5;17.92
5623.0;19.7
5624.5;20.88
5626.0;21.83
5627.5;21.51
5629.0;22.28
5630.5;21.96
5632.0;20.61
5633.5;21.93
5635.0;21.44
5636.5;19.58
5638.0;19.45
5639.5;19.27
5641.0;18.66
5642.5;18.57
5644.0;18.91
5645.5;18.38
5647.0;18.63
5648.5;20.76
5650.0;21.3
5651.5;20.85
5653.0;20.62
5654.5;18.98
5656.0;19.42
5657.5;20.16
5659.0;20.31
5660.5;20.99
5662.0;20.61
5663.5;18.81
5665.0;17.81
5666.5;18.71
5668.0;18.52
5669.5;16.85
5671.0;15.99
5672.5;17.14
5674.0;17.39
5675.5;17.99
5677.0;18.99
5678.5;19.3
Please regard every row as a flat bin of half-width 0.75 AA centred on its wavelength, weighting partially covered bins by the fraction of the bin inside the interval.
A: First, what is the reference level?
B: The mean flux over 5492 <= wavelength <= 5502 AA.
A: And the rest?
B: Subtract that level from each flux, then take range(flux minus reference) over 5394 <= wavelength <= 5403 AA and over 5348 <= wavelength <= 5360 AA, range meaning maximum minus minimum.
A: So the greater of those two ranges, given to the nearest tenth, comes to 2.0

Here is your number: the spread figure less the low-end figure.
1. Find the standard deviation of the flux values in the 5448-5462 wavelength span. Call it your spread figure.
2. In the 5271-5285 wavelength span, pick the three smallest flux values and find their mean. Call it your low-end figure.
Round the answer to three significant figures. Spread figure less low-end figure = -16.6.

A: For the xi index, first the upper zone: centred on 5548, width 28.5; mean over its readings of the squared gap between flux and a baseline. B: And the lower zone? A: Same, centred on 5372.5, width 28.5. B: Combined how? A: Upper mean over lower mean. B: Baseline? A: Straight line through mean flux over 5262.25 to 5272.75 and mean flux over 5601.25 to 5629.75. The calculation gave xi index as 1.2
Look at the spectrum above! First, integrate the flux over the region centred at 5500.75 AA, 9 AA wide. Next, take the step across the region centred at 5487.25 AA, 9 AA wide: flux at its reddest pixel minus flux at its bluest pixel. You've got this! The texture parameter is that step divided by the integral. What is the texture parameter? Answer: -0.018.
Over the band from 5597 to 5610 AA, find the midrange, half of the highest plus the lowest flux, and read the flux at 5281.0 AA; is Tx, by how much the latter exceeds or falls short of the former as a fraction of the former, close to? -0.05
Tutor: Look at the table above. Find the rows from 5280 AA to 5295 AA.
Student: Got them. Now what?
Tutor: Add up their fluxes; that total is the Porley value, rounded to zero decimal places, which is 172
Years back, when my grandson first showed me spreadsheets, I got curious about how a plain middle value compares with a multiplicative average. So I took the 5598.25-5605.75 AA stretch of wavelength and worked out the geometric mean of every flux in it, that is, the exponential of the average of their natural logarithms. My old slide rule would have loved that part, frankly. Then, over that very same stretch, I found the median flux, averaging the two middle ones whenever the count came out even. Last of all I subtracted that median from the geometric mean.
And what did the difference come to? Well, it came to -0.46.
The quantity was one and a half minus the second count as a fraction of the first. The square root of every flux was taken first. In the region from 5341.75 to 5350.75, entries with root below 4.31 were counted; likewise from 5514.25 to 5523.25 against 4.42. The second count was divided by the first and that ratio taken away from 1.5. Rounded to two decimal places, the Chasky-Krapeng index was 0.50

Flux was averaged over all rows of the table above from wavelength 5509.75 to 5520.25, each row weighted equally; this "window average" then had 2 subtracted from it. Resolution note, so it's 17.6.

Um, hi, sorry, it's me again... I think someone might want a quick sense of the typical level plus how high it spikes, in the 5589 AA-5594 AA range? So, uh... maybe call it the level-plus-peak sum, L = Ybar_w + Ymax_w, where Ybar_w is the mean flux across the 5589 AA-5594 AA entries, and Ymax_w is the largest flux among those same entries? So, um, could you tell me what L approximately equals 40.7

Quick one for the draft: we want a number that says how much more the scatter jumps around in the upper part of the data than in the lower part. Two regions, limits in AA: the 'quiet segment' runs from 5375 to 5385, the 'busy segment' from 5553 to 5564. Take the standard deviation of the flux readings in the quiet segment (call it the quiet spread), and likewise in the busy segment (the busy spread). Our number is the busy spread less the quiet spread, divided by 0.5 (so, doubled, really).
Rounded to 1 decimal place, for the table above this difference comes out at 0.5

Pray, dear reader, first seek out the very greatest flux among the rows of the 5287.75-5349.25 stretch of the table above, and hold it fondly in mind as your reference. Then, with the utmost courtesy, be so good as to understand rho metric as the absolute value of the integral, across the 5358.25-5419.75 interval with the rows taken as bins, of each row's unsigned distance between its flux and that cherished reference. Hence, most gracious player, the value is 71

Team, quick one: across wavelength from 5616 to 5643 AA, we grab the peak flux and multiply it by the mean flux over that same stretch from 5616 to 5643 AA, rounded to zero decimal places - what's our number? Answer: 447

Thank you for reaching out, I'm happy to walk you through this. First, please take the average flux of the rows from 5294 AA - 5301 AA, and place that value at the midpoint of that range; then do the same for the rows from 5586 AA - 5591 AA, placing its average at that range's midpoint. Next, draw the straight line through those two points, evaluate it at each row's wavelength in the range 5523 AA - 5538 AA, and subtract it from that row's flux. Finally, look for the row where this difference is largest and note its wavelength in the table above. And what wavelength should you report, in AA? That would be 5537.5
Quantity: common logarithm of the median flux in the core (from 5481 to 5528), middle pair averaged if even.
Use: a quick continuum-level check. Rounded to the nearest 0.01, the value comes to 1.28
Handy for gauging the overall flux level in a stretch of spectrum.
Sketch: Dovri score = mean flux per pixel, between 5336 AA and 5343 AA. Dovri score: 18.1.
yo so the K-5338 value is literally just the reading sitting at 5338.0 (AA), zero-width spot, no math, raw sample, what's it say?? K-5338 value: 18.43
